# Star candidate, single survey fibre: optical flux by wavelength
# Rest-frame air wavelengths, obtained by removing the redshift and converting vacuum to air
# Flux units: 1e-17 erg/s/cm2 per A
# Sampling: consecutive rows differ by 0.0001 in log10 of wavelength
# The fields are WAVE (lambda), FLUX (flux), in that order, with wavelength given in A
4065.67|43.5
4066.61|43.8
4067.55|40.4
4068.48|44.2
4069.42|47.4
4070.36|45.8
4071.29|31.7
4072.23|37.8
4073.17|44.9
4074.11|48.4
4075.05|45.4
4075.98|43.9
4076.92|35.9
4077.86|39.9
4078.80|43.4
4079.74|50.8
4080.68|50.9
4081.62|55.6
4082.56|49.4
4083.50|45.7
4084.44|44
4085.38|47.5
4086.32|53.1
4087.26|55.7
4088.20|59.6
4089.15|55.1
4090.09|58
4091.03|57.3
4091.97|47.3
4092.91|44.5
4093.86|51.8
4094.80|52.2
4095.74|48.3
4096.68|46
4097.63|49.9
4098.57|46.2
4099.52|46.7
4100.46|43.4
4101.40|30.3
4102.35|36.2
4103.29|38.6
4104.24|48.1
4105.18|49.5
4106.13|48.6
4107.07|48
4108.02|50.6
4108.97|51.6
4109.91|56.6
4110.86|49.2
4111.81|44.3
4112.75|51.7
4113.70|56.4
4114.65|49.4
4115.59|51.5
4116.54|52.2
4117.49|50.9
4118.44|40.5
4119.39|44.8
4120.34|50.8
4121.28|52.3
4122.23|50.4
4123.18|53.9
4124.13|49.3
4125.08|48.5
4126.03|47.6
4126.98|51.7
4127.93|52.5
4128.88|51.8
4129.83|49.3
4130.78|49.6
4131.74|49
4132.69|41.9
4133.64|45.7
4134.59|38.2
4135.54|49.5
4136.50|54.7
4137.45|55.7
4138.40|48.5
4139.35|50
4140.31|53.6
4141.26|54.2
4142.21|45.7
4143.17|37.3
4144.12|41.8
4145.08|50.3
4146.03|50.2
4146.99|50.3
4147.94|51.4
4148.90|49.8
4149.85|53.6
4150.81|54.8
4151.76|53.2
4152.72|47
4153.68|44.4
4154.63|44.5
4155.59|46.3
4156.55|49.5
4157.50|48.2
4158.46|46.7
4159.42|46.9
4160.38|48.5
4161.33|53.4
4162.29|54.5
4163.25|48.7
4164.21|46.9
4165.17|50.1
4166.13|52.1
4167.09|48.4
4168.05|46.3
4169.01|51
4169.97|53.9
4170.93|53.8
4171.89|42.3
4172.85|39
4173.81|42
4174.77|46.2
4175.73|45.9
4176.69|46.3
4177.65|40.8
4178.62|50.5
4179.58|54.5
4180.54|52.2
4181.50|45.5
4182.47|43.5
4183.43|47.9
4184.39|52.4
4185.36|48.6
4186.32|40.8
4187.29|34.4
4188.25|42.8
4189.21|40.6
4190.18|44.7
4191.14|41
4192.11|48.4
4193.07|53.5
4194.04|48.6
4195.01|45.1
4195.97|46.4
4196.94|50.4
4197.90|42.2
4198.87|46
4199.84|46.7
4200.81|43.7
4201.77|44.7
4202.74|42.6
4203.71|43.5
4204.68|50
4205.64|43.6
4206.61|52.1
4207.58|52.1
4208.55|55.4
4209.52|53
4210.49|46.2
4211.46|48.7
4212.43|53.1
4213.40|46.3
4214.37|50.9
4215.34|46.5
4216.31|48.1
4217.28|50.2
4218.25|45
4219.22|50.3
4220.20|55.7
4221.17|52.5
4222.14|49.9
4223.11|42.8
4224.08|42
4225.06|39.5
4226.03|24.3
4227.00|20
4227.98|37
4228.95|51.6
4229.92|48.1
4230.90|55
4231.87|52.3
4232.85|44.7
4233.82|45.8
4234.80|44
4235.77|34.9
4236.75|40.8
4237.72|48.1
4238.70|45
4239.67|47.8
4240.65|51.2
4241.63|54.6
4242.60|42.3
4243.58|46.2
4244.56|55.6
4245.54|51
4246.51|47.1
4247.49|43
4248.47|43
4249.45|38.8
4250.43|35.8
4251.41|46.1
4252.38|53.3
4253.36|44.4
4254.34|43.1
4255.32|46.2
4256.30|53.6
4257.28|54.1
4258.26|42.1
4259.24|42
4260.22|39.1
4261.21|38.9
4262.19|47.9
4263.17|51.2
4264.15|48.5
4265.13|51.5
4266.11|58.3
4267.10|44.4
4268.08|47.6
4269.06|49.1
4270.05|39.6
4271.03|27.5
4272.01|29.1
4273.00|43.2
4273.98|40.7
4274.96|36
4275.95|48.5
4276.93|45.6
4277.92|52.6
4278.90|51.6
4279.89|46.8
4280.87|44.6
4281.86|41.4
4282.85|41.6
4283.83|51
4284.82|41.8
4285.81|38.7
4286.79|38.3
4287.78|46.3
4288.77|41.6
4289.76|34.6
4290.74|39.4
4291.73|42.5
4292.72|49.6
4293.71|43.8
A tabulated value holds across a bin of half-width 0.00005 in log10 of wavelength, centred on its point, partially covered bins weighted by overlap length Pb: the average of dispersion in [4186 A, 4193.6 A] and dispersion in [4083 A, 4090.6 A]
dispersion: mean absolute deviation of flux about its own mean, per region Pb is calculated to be 4.6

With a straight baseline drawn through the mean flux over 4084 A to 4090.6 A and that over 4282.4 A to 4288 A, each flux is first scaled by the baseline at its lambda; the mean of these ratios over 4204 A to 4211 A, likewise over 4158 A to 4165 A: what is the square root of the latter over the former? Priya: 0.97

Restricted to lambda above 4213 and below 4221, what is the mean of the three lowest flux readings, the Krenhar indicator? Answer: 46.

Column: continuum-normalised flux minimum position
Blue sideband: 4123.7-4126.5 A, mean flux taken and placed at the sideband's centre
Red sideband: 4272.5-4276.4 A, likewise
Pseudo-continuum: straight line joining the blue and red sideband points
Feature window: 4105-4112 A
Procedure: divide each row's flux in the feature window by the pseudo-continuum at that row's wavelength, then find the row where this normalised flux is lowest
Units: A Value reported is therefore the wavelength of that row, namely 4111.81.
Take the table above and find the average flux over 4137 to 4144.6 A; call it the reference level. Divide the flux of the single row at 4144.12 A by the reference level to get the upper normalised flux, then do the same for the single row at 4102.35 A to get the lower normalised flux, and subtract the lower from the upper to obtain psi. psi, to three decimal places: 0.116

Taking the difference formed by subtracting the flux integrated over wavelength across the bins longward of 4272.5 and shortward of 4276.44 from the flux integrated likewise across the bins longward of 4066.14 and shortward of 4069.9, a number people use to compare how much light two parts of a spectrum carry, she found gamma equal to -1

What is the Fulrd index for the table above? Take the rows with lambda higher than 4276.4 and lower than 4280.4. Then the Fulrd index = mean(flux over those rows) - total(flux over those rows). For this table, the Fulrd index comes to -147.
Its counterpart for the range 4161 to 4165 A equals -153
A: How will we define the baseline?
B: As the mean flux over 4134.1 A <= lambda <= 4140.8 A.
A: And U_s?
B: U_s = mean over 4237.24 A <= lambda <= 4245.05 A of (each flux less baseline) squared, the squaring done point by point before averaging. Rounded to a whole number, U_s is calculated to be 20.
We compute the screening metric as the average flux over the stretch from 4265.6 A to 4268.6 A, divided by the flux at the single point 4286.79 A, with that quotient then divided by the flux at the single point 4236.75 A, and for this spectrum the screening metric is 0.0321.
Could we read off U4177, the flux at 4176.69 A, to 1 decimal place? 46.3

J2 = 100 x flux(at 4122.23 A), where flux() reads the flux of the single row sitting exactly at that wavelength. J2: 5040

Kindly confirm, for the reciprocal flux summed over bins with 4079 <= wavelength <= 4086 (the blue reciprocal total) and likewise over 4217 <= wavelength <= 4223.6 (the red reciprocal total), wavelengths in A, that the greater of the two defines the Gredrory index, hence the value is 0.143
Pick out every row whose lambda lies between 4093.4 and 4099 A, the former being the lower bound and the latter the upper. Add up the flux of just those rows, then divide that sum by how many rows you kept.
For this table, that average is 49.1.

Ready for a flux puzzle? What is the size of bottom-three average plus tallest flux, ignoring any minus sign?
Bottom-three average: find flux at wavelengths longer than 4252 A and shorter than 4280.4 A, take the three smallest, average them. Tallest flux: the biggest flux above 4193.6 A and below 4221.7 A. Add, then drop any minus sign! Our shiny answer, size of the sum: 86.6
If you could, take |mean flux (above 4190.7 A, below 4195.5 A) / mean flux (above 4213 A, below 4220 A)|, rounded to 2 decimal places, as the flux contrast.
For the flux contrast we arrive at 0.98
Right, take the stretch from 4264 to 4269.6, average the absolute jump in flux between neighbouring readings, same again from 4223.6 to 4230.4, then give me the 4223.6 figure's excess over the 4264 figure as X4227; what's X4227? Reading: 4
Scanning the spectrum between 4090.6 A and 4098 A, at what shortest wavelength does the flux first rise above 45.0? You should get 4091.03 A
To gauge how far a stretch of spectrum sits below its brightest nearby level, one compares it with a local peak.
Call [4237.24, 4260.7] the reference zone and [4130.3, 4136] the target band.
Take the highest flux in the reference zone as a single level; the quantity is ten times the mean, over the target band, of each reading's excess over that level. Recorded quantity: -100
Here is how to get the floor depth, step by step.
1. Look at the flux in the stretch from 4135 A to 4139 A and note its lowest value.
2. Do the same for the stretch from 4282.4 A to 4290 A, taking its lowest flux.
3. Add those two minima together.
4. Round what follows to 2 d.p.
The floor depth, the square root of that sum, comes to 9.12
